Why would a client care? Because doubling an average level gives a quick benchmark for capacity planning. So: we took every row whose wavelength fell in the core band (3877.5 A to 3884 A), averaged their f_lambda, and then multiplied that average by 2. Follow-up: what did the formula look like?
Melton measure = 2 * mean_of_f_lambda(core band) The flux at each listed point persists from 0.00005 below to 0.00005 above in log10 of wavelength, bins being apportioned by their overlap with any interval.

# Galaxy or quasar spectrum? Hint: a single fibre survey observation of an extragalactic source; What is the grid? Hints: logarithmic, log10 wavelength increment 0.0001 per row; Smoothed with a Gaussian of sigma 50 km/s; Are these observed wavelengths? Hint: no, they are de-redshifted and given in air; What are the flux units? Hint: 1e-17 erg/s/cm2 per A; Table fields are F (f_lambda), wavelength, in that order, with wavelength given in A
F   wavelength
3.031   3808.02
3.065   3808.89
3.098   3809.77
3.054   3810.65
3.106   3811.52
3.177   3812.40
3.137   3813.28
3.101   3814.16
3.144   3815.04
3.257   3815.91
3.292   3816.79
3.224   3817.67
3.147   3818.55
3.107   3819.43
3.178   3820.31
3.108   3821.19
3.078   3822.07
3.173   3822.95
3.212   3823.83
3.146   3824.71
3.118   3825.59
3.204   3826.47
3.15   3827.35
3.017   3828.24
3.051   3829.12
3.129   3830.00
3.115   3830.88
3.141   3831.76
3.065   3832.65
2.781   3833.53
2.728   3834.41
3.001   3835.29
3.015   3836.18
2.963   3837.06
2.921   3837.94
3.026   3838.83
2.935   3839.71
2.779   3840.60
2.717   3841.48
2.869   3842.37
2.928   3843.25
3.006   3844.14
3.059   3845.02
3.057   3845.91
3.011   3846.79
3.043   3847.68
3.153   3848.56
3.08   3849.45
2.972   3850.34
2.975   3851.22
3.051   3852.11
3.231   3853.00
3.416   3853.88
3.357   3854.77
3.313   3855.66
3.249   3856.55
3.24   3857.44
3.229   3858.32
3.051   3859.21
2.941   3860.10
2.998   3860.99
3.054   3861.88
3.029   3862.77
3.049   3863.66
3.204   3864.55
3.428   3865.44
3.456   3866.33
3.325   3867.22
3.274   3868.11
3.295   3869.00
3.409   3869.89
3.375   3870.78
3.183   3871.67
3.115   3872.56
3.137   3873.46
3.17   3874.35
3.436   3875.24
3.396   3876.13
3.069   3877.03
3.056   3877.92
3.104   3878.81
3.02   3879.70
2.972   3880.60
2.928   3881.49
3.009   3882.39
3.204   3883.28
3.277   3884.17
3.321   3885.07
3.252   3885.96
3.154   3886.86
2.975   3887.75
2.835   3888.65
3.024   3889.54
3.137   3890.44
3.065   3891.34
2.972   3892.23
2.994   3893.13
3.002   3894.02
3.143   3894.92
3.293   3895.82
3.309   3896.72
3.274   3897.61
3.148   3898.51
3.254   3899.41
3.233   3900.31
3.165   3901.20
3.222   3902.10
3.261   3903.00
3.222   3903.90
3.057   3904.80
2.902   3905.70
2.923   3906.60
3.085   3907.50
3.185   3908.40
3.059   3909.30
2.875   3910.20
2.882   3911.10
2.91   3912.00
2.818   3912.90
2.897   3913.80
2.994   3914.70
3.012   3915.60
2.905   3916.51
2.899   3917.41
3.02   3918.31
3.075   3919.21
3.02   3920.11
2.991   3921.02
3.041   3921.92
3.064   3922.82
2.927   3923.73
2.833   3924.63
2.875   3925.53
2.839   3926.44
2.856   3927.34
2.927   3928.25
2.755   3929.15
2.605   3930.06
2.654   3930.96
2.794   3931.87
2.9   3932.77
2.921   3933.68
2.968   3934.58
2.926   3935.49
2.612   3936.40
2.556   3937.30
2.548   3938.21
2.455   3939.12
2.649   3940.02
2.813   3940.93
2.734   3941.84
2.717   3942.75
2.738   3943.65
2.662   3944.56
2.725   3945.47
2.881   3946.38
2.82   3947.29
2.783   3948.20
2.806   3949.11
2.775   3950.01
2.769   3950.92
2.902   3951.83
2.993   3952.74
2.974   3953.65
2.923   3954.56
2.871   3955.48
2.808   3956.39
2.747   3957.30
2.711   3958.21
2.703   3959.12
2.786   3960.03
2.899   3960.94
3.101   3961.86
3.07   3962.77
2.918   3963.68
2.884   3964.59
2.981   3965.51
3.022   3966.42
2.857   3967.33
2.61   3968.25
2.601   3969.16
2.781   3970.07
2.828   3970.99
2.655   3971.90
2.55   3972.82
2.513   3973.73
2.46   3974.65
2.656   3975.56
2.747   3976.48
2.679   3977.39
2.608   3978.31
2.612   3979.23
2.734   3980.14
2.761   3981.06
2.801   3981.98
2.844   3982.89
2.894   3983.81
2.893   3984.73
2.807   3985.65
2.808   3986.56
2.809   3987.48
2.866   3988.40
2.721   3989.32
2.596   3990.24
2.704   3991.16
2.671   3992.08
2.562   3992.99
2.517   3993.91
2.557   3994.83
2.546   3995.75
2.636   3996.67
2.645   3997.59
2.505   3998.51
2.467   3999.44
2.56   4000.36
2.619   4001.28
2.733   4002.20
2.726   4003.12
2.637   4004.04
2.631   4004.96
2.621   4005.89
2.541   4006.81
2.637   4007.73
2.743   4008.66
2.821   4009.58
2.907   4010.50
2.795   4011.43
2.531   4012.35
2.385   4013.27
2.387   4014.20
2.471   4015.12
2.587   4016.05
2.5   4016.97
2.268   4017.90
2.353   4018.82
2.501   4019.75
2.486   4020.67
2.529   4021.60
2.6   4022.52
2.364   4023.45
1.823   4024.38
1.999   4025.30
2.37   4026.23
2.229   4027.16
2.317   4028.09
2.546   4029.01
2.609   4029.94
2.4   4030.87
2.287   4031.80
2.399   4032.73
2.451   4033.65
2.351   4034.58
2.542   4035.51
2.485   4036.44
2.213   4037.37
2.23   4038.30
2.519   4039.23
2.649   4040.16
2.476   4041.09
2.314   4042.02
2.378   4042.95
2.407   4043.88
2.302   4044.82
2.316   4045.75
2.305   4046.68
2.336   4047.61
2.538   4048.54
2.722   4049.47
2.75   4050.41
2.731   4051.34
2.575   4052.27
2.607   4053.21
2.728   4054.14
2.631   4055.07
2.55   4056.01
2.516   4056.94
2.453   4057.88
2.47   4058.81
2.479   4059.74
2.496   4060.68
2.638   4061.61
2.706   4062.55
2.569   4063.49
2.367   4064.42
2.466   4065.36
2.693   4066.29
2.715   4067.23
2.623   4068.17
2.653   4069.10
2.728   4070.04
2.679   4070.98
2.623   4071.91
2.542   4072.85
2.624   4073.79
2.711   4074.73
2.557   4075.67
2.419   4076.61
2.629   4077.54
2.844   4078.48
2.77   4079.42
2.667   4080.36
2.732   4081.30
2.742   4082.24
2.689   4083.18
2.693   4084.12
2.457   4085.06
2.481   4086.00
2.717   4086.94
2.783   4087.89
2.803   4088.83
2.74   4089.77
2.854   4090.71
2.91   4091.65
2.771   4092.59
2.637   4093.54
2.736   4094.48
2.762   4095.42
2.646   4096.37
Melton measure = 6.1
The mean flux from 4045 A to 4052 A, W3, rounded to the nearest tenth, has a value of 2.5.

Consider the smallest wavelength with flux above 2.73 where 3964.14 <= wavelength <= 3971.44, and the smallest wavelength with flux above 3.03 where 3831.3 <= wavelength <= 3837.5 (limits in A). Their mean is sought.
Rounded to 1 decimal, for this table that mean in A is 3898.2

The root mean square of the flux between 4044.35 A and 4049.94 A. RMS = 2.4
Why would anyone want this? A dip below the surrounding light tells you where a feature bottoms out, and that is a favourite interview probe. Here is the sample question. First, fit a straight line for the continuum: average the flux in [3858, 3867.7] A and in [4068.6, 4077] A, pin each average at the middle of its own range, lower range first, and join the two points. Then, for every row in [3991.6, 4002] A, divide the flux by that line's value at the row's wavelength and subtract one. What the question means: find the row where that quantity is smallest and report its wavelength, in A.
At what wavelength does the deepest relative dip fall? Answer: 3999.44 A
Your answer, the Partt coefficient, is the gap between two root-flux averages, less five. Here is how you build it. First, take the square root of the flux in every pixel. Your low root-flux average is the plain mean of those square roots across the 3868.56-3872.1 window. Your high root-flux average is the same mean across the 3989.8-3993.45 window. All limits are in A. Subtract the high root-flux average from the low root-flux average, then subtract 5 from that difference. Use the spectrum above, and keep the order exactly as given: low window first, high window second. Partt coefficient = -4.80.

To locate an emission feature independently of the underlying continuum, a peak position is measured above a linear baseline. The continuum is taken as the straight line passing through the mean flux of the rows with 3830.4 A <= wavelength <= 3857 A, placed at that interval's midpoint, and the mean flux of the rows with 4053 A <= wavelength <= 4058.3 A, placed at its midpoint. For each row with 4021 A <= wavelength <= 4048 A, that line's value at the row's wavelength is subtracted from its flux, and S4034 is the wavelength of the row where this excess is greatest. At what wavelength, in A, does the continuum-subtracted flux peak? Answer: 4040.16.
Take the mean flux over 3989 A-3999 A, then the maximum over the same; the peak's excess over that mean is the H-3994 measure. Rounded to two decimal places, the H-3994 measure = 0.12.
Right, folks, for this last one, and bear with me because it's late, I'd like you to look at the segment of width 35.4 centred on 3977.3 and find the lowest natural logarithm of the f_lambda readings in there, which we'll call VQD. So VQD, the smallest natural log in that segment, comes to 0.90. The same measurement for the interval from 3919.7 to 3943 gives 0.90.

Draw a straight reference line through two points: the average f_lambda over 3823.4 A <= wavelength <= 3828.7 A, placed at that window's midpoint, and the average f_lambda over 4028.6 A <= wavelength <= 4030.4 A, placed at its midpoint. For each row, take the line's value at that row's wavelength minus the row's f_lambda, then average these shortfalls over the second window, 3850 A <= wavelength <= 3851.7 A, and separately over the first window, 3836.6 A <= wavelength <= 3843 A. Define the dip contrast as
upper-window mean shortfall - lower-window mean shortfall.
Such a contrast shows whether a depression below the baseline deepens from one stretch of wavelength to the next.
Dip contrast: -0.12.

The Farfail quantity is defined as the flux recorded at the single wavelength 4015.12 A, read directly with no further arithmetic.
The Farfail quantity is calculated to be 2.471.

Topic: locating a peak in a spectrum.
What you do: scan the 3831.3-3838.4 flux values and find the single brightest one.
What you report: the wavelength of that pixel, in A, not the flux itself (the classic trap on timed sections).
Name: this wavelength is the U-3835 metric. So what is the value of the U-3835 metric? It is 3831.76 A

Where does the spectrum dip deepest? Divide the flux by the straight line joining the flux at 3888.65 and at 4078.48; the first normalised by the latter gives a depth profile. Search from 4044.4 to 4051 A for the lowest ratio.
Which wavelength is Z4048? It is 4044.82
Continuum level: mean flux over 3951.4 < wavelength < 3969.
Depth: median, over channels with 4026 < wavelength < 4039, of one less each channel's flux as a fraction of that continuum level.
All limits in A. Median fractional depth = 0.17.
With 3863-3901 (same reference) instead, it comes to -0.10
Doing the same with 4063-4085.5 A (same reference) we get 0.08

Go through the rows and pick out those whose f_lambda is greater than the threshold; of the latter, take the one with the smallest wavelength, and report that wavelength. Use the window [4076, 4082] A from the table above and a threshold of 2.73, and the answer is 4078.48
